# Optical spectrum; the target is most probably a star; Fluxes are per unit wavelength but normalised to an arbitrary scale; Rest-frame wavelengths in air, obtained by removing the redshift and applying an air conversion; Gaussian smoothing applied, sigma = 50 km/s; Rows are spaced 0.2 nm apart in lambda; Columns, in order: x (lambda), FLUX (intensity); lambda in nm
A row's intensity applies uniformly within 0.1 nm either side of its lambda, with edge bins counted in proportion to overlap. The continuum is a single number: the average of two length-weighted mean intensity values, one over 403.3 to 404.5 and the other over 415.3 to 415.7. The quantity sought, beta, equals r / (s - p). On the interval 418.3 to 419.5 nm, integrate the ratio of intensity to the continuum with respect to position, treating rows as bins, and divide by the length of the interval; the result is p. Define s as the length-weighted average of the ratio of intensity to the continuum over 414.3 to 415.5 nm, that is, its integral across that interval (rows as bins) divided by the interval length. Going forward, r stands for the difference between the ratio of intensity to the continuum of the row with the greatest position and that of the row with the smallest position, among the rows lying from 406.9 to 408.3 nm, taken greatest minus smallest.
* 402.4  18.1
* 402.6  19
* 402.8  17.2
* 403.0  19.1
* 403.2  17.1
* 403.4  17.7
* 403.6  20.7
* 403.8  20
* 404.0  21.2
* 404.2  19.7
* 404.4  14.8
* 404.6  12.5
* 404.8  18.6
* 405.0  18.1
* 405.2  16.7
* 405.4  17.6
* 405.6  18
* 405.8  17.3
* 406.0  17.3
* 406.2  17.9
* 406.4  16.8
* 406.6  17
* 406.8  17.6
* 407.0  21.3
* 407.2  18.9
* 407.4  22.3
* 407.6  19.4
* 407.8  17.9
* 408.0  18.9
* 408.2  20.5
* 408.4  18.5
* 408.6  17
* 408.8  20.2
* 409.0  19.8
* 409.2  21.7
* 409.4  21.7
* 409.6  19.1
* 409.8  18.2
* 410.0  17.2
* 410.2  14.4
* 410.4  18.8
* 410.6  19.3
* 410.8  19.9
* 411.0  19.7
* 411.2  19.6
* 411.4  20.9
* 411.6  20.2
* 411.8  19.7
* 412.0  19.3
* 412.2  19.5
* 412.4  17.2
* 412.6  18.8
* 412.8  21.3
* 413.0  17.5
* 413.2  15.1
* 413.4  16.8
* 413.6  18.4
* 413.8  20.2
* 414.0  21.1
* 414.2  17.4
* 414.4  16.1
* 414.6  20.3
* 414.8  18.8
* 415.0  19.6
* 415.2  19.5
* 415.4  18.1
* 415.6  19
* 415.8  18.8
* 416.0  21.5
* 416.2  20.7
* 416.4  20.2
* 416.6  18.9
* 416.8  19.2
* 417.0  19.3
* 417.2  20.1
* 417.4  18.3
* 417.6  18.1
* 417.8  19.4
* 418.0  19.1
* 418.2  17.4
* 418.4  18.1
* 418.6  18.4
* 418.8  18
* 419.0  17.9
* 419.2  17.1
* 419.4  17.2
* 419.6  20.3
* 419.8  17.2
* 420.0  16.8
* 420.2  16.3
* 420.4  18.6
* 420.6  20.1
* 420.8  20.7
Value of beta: -1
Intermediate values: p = 0.947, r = -0.04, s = 1.00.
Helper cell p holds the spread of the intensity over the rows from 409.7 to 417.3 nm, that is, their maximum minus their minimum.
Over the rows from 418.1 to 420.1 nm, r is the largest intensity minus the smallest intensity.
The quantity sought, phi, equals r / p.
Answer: 0.49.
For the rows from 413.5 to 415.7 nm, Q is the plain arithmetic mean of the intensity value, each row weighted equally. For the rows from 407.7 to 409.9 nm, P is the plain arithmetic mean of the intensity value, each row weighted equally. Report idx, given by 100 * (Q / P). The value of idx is 98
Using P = 19.4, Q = 19.0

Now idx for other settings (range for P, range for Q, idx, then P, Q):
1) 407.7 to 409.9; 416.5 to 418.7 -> 97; 19.4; 18.8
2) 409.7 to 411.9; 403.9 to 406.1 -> 92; 18.9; 17.4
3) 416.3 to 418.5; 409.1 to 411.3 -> 101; 18.9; 19.1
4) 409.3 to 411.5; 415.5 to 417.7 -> 103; 19.0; 19.5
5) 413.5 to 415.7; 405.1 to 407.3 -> 94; 19.0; 17.9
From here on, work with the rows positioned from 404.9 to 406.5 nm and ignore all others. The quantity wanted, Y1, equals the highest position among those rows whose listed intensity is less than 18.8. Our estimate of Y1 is 406.4 nm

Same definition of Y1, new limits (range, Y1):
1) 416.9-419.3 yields 419.2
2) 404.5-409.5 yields 408.6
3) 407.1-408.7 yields 408.6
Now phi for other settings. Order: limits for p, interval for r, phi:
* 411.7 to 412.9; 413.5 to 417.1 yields 1.32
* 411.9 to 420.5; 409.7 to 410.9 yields 0.86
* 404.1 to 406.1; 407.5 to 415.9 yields 1.01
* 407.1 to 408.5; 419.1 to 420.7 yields 0.91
